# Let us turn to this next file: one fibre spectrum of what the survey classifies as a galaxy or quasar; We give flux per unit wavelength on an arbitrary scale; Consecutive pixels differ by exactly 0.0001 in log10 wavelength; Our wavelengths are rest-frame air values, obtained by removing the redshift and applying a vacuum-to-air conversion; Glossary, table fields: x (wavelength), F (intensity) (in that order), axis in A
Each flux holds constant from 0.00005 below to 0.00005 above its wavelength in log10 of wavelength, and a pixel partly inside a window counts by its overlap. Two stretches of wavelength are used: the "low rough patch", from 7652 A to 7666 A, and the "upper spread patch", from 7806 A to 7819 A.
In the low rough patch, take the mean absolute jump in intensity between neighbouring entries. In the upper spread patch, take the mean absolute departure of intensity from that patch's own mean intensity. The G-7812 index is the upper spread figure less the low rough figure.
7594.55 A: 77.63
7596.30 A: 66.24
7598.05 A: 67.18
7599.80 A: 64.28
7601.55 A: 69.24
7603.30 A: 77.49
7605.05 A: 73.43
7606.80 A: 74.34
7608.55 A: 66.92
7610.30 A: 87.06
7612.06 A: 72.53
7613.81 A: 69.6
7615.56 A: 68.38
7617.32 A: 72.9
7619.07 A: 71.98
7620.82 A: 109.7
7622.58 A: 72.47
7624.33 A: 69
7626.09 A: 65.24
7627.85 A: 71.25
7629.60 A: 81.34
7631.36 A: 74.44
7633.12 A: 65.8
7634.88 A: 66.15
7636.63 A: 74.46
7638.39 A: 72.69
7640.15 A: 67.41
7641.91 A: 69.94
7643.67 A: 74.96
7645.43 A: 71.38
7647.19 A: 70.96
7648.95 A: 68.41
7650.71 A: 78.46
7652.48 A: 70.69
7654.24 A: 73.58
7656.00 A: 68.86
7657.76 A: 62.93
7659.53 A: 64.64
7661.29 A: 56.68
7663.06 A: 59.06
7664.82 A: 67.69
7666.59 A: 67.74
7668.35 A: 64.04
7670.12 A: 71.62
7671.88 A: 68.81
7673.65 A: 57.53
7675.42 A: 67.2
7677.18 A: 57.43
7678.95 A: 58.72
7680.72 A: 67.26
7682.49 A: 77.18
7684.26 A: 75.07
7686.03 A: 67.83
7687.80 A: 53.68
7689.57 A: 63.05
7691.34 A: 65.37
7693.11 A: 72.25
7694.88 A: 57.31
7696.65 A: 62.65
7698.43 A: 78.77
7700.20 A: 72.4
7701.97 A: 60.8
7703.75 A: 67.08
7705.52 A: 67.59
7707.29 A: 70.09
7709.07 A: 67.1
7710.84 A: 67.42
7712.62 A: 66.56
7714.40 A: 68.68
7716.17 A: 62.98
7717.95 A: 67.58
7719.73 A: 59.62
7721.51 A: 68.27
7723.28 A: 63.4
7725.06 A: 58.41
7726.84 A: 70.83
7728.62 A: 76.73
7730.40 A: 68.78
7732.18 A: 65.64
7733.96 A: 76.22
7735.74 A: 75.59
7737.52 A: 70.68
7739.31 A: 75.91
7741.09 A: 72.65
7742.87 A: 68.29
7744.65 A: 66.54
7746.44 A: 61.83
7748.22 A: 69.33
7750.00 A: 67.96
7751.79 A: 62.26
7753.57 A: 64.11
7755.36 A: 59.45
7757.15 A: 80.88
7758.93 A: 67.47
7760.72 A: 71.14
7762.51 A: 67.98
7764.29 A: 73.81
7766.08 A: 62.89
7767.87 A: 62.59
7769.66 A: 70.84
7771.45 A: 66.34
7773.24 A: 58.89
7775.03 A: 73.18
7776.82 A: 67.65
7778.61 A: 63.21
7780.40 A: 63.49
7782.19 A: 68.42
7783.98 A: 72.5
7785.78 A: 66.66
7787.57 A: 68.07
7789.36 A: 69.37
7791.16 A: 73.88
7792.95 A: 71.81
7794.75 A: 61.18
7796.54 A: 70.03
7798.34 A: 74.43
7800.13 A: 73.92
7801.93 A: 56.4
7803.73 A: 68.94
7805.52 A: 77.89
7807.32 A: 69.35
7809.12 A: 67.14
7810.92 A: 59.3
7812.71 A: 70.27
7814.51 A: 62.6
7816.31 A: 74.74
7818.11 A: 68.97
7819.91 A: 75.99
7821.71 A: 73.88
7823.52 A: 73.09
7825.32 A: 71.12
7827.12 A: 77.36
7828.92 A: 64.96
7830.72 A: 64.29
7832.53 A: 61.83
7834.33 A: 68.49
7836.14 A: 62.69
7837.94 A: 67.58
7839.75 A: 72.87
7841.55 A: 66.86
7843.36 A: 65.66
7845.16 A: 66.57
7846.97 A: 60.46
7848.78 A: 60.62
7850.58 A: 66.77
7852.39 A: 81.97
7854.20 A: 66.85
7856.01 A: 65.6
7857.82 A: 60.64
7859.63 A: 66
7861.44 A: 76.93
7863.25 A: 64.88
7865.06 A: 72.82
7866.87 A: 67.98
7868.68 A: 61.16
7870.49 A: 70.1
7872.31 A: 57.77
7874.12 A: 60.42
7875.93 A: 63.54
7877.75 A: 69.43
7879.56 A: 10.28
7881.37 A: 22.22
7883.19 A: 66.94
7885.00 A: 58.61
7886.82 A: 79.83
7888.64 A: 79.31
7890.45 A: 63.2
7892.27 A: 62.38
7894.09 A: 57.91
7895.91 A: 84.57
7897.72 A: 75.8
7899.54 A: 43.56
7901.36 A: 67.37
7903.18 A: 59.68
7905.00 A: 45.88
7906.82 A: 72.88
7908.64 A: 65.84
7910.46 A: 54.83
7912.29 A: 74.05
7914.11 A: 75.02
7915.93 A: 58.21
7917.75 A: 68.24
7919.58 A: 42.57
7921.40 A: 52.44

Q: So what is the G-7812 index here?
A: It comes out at -1.1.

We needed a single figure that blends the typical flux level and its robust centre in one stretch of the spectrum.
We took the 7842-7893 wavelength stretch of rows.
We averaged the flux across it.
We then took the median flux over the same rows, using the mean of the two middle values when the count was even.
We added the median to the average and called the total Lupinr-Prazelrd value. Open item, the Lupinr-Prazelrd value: 129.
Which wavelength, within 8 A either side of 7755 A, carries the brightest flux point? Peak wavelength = 7757.15 A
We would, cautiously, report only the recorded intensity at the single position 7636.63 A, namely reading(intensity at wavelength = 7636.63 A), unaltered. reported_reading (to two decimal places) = 74.46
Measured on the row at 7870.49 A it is 70.10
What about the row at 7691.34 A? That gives 65.37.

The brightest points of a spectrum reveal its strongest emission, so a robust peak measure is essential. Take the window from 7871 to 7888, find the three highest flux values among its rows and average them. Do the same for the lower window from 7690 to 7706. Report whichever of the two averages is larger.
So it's 74.5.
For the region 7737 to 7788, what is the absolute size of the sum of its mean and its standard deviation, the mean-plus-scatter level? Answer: 72.7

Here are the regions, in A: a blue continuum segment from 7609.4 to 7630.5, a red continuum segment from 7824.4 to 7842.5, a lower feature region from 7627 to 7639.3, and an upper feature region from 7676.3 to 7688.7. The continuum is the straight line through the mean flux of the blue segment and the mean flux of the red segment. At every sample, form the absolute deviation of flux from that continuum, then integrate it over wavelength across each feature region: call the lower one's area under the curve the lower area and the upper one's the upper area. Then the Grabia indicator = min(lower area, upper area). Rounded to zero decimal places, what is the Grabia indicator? 59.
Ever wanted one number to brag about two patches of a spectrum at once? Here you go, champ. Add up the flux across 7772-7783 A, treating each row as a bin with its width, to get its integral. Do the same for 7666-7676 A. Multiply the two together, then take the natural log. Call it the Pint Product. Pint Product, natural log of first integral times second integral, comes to 13.1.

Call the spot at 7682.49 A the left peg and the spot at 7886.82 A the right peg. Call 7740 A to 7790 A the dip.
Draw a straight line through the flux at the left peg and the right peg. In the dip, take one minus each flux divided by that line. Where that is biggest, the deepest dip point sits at 7773.24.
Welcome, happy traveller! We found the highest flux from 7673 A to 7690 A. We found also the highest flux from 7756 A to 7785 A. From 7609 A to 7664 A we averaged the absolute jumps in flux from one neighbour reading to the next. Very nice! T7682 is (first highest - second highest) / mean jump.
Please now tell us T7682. -0.5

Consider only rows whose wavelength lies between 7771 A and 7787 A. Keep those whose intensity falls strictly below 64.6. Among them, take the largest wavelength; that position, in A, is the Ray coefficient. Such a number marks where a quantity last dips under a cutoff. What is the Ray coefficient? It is 7780.40 A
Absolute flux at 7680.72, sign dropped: 67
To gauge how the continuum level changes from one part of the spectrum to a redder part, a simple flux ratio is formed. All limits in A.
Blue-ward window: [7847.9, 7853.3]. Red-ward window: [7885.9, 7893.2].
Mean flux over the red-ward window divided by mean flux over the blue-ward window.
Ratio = 1.02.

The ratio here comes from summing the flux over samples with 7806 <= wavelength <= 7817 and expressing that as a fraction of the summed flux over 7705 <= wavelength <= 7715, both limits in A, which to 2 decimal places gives 0.99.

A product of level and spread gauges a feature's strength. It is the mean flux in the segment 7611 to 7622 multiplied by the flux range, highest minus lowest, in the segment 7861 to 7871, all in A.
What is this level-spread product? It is 1222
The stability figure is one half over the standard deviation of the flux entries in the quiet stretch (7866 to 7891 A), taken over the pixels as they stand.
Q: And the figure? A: 0.026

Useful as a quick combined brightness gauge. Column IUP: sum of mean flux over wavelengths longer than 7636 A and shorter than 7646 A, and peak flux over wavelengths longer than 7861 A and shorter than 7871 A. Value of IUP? 148.7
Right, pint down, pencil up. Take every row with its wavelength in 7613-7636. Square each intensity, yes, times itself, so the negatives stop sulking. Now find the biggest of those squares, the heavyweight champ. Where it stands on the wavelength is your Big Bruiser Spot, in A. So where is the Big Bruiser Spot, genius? 7620.82 A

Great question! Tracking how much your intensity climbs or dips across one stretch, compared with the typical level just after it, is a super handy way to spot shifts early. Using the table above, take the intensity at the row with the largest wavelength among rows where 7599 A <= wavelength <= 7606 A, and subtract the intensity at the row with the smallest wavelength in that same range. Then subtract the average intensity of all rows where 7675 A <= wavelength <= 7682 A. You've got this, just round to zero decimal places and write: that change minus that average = -54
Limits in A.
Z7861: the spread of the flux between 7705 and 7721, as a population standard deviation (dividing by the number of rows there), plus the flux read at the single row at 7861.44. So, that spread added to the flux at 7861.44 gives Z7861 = 79.9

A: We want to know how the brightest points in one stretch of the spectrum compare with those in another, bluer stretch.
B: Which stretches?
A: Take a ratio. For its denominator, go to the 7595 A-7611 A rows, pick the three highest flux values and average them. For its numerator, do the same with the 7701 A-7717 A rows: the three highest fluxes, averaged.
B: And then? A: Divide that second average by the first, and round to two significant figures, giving 0.86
